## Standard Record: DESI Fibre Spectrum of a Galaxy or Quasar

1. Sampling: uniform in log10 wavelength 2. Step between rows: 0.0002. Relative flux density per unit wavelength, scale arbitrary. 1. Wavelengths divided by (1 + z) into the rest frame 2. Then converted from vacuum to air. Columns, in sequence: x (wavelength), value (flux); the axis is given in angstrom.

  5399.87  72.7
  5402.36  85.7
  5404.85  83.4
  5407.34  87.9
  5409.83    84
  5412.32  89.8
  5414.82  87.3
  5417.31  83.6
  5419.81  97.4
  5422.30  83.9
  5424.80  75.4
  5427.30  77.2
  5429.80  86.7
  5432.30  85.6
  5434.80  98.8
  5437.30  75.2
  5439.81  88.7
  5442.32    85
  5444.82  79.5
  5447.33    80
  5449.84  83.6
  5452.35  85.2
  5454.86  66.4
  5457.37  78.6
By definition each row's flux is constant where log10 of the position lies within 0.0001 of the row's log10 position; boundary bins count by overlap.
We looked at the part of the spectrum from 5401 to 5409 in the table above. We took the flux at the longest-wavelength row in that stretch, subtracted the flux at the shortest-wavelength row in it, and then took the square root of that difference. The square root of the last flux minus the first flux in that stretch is 1.5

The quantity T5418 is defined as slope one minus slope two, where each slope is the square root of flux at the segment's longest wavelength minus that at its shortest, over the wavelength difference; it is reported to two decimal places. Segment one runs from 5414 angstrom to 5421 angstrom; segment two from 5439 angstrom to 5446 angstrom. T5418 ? 0.21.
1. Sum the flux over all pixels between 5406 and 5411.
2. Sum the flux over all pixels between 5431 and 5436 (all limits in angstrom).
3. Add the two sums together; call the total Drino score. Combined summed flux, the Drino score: 356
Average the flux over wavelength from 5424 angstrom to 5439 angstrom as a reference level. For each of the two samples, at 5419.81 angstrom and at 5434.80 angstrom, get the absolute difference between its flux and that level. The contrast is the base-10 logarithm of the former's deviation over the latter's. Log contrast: 0.0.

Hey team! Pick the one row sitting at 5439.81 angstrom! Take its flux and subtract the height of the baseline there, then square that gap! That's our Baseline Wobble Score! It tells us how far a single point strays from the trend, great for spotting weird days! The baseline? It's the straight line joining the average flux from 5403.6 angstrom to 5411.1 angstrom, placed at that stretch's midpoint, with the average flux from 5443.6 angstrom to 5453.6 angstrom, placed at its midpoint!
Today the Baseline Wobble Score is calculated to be 36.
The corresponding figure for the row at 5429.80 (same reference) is 11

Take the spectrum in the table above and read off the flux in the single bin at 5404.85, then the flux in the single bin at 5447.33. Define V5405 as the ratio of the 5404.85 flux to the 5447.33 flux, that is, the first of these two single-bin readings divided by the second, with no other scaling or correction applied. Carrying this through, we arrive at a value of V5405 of 1.04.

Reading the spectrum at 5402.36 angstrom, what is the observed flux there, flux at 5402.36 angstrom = 85.7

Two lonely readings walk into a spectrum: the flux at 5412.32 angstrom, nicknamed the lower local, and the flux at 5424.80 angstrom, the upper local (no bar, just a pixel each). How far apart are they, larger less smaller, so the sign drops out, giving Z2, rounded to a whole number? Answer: 14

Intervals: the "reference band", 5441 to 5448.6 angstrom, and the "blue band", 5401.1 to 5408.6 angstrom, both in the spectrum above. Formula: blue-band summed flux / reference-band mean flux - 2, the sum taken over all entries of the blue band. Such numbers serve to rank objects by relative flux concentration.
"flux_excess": 1.2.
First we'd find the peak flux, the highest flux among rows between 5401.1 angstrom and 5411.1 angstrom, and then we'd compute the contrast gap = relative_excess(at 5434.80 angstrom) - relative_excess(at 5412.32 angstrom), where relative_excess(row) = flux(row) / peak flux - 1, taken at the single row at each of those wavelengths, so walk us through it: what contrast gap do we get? 0.10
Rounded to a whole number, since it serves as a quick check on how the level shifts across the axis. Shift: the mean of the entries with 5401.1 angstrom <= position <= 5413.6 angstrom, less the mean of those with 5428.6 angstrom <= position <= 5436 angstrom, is -4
